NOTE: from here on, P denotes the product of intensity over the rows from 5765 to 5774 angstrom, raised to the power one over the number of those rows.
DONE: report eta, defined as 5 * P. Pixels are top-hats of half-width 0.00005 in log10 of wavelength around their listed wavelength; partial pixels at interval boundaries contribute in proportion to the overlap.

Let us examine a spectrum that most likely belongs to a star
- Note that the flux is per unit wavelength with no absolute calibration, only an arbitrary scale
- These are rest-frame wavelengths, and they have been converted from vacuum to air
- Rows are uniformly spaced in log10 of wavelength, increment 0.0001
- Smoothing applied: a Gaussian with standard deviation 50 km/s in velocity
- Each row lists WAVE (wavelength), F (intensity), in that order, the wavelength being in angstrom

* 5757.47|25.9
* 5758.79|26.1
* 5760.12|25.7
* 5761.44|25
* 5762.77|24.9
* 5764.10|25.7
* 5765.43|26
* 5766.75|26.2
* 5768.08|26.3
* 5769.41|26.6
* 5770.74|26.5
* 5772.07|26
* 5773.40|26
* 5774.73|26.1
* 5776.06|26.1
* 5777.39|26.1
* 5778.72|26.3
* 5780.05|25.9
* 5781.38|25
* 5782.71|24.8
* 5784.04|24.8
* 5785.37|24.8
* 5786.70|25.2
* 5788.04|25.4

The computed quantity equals 131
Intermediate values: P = 26.2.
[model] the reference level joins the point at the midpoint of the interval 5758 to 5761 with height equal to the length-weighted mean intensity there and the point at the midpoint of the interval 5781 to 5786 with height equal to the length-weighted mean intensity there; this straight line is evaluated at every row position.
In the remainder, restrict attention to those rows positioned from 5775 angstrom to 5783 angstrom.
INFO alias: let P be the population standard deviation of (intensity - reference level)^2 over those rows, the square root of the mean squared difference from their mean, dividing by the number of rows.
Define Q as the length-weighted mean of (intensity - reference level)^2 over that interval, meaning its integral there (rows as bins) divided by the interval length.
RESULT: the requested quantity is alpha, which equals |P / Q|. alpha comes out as 0.7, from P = 0.53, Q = 0.71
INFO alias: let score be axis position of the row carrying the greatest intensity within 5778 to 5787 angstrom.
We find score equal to 5778.72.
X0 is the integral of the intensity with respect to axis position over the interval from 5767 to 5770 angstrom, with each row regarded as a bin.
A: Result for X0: 79.1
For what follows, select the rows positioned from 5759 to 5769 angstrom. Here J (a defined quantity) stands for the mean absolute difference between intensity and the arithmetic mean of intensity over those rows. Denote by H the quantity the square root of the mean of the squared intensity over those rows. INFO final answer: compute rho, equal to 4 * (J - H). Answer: -101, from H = 25.7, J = 0.4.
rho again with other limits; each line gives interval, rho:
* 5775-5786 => -99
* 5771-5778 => -104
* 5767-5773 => -105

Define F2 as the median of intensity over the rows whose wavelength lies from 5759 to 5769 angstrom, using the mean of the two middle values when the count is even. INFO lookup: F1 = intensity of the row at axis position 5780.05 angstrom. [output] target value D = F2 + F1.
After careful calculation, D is 51.6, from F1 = 25.9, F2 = 25.7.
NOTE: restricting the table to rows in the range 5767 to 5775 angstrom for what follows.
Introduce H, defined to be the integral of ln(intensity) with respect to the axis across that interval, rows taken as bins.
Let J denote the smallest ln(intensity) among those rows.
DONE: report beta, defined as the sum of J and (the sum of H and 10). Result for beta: 39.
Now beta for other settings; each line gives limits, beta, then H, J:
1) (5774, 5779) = 30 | 16.3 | 3.26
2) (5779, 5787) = 39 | 25.8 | 3.21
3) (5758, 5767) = 42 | 29.2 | 3.21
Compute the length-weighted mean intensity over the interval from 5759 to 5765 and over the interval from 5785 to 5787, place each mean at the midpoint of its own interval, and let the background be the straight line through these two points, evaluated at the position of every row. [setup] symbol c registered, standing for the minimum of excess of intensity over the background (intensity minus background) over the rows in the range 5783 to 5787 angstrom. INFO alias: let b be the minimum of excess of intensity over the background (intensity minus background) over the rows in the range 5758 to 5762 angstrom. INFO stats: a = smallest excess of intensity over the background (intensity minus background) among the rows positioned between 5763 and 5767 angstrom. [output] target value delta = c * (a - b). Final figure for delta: -0.19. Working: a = 0.3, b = -0.4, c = -0.3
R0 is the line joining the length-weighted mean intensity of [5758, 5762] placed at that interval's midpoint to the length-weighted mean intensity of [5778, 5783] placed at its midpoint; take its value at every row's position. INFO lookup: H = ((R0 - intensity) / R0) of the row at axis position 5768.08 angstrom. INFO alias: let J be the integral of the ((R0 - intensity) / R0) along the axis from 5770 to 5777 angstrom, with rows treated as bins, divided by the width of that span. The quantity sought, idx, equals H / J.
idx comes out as 1.2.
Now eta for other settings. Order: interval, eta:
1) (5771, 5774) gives 130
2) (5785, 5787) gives 125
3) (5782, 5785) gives 124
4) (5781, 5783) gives 124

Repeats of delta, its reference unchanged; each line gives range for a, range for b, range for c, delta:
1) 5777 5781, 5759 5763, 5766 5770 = 1.12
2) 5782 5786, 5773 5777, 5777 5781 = -0.84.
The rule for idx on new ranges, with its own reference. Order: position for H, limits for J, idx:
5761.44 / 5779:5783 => 3.4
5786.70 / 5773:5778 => -0.7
